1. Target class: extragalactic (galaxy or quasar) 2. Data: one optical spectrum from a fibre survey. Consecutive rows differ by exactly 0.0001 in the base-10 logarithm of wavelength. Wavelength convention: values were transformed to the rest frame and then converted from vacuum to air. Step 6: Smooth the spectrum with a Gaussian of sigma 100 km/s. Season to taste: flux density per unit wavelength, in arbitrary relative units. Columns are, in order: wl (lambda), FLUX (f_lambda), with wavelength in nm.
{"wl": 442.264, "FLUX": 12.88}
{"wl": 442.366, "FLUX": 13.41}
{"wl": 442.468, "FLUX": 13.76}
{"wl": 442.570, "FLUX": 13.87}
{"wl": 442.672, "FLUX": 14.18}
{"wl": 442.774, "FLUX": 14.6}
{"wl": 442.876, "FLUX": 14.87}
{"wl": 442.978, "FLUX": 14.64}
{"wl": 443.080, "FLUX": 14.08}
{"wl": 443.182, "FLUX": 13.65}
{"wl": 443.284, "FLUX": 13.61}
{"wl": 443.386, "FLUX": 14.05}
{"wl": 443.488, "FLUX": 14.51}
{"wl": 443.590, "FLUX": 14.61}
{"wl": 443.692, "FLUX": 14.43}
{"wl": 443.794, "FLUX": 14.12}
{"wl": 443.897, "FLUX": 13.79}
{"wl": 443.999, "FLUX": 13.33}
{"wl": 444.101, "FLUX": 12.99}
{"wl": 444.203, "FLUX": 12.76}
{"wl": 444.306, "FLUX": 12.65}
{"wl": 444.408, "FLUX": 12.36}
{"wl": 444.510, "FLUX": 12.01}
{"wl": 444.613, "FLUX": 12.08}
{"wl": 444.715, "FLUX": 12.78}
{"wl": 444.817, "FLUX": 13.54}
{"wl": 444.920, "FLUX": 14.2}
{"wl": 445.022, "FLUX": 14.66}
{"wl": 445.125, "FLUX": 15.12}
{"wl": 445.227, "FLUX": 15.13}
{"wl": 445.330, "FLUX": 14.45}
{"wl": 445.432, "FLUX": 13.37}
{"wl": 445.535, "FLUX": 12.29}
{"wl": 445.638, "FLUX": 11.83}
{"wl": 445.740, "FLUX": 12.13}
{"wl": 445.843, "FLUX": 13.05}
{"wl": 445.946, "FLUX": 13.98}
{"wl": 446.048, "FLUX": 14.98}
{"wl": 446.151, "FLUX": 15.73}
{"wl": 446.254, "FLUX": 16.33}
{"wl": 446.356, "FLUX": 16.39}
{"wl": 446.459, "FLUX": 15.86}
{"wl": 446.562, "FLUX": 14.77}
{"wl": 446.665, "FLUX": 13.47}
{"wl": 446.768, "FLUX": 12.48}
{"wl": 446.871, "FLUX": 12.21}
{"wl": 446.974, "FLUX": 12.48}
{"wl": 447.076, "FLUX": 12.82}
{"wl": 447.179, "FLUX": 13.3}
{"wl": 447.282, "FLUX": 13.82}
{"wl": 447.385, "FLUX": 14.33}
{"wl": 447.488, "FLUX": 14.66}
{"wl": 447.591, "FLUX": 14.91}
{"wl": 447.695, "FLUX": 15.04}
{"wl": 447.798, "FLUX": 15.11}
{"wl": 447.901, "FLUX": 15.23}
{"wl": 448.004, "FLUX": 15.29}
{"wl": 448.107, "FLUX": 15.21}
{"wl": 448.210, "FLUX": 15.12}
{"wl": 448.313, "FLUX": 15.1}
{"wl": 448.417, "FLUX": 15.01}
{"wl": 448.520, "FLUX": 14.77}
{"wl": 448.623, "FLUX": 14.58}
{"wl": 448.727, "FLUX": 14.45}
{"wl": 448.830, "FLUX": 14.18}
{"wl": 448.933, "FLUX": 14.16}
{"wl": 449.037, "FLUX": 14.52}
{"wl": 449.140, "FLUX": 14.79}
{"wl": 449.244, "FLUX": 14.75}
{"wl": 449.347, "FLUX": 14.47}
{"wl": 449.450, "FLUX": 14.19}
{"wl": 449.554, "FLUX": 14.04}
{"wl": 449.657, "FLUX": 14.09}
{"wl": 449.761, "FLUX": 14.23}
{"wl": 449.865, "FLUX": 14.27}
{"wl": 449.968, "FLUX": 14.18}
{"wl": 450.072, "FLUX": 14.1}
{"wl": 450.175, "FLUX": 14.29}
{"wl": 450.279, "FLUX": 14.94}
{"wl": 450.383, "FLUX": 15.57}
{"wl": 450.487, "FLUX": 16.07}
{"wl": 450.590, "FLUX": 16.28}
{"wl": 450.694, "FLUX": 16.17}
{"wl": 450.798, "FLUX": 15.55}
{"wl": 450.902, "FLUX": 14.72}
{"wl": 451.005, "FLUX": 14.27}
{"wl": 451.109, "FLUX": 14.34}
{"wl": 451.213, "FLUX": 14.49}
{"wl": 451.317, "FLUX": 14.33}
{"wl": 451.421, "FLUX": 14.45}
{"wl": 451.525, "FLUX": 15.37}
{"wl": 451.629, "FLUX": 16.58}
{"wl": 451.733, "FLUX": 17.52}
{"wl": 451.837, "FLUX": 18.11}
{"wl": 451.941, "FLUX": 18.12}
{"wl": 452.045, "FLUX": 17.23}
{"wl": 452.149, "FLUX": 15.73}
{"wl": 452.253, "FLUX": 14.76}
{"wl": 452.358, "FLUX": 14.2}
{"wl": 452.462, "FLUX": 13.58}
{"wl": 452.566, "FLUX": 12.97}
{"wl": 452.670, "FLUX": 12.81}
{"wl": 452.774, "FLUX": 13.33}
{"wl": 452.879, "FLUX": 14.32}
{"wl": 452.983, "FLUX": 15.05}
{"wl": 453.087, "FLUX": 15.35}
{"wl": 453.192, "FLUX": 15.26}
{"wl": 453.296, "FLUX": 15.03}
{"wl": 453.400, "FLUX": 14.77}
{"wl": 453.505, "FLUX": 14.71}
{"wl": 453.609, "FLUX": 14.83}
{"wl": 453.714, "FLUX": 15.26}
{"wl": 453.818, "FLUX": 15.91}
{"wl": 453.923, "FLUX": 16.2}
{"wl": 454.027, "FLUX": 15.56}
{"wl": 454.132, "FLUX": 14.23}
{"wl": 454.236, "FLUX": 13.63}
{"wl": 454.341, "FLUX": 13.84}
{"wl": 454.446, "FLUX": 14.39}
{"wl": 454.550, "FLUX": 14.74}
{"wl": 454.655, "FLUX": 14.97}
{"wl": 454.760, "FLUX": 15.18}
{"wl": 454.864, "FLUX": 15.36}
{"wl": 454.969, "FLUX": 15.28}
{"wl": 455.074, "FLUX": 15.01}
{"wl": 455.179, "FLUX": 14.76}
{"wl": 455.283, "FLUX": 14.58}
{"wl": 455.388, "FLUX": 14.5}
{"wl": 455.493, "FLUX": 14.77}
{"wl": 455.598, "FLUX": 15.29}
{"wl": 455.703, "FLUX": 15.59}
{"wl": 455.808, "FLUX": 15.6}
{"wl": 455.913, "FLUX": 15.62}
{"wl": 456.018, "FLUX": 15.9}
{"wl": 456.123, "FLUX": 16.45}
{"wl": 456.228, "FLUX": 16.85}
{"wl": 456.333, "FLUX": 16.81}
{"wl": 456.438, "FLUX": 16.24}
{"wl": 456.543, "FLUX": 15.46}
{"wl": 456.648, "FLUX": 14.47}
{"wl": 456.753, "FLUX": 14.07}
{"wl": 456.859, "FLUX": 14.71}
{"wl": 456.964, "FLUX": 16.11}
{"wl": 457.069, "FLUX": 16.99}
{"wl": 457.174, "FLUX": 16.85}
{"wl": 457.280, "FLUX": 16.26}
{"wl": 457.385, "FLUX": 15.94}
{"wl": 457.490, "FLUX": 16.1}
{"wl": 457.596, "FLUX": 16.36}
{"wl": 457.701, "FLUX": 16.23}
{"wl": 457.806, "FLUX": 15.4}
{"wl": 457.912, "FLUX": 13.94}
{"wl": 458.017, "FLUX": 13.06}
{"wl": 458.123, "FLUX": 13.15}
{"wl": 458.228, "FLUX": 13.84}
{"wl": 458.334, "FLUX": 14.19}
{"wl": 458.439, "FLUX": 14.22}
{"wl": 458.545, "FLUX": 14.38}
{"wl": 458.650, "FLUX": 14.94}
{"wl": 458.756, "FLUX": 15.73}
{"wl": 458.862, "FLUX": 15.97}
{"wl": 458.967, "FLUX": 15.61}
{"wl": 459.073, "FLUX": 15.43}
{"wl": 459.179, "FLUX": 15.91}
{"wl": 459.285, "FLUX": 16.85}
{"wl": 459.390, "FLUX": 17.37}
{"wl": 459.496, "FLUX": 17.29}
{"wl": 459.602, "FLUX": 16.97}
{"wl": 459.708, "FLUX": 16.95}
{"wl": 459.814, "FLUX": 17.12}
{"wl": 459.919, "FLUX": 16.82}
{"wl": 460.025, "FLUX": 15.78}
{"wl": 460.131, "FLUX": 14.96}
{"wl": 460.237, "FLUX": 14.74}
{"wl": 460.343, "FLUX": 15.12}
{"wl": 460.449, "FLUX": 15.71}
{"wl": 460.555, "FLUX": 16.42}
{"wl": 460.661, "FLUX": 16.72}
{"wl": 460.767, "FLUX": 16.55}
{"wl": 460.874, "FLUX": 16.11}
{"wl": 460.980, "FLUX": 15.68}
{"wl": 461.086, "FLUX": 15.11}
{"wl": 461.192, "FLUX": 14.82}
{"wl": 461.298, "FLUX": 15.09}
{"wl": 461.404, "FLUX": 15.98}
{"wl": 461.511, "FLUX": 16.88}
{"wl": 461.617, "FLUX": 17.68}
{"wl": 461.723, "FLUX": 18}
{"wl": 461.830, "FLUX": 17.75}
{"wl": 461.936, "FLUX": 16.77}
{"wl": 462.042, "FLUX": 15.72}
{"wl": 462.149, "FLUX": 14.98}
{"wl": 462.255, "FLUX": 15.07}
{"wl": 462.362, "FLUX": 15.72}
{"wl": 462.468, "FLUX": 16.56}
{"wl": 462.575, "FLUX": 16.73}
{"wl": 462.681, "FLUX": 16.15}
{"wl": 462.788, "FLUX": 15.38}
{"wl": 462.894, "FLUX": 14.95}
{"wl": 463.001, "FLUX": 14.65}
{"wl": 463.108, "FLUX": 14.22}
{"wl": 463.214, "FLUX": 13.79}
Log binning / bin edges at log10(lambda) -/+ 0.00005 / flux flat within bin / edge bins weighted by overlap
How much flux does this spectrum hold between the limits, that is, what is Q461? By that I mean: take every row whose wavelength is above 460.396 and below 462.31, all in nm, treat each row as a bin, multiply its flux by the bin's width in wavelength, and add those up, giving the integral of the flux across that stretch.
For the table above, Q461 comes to 30.9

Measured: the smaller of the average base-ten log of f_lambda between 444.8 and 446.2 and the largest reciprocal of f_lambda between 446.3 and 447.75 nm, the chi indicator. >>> 0.082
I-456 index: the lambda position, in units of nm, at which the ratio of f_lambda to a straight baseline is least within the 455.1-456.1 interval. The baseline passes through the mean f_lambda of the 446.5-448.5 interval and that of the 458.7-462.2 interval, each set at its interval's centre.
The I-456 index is 455.388 nm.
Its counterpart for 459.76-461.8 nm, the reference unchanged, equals 461.192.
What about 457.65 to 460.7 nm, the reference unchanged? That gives 458.017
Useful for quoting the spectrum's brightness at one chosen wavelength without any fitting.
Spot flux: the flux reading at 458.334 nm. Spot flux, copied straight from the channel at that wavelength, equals 14.19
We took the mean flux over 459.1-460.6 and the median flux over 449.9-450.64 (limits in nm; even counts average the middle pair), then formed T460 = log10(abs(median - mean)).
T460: 0.1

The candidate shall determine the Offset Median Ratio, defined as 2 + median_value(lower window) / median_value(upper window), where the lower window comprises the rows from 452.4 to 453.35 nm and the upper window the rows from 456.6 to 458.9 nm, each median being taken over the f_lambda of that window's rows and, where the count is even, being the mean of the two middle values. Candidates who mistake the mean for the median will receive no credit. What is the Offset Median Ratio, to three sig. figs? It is 2.94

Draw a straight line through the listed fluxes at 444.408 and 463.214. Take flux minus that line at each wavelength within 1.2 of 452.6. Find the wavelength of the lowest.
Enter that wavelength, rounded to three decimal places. 452.670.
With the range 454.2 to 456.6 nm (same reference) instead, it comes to 454.236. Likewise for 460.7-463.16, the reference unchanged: 463.108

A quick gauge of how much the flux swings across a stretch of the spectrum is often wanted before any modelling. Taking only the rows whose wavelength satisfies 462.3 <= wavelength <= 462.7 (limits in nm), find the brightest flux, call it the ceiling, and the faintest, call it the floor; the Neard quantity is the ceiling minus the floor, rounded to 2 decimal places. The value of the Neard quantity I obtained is 1.01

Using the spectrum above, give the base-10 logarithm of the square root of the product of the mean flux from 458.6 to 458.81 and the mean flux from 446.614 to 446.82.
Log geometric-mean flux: 1.15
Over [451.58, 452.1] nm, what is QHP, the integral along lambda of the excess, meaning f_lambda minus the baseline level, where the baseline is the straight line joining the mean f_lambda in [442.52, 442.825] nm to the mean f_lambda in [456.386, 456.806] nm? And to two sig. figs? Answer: 1.4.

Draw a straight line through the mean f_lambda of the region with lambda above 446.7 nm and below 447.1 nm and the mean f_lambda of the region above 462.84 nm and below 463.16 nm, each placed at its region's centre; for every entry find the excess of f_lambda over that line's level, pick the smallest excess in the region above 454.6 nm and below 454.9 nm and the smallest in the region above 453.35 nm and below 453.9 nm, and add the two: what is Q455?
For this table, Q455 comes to 2.8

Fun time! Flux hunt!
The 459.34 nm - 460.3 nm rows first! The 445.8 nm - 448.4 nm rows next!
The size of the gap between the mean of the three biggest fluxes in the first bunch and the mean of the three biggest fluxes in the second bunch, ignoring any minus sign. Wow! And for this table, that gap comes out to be 1.1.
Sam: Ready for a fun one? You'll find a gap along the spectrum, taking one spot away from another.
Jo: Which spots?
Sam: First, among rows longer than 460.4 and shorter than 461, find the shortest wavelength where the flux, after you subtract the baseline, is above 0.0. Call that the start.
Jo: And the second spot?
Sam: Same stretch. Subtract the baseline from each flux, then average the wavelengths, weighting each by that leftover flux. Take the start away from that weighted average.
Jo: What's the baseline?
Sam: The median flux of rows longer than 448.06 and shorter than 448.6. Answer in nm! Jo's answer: 0.26 nm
